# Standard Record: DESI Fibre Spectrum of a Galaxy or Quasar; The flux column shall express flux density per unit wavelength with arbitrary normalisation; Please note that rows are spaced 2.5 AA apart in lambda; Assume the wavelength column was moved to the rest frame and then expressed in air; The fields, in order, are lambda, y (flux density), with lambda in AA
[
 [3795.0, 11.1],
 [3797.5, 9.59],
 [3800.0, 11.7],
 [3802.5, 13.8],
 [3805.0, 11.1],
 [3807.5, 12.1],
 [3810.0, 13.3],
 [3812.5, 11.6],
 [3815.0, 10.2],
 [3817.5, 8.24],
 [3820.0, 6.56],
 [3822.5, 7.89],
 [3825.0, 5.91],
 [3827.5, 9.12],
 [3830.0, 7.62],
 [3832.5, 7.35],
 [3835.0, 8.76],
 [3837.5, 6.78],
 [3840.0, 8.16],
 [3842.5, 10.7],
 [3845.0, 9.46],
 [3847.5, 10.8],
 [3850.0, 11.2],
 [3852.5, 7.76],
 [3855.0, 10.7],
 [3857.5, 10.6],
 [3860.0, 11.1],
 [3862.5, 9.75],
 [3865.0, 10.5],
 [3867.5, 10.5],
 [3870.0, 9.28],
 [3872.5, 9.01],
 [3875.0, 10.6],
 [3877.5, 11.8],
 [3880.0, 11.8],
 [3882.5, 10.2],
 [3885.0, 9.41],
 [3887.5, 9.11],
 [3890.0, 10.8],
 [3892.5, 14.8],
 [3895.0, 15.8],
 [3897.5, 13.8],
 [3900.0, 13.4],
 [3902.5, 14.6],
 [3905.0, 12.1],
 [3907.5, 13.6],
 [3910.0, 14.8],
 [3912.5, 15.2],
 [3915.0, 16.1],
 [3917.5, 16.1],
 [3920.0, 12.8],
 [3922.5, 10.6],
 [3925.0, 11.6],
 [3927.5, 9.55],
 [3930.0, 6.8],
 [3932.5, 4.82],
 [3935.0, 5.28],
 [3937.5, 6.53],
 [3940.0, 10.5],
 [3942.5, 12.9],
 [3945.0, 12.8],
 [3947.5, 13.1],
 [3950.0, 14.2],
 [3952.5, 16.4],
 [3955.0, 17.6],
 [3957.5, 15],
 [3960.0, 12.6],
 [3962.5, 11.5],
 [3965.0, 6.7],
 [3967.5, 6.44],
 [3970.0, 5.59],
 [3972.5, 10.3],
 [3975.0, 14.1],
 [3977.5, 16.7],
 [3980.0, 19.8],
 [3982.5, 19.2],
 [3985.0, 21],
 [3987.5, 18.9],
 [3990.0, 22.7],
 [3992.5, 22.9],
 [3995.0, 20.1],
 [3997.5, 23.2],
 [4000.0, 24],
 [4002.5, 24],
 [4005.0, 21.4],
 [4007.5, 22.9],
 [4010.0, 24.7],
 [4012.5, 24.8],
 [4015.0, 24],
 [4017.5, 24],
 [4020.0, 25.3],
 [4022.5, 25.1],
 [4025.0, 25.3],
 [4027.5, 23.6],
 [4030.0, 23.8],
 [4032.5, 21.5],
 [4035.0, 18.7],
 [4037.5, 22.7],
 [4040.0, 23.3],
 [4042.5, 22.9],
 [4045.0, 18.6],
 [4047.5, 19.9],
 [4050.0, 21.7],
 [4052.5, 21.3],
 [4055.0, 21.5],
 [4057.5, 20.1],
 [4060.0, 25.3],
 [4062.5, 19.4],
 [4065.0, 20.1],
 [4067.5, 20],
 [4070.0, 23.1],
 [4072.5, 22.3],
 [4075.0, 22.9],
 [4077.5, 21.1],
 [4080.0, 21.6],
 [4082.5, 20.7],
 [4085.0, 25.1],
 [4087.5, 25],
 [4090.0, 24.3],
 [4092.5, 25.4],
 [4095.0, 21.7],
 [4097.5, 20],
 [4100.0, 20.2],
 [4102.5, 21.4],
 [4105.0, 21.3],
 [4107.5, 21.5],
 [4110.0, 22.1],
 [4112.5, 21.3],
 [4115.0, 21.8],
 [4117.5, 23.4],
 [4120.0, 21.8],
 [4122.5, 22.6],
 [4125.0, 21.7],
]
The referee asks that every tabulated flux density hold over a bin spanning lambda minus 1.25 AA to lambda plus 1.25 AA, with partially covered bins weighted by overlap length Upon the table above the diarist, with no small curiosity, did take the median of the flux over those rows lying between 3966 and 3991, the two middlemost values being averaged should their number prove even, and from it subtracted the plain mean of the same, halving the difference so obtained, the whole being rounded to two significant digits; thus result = 1.2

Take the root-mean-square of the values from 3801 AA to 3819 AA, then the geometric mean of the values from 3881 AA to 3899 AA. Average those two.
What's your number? 12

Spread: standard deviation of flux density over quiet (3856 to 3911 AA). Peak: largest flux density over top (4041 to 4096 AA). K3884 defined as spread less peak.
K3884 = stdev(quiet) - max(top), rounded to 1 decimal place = -23.3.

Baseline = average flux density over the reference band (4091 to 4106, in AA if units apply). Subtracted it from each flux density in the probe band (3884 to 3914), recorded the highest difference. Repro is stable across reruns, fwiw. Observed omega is -6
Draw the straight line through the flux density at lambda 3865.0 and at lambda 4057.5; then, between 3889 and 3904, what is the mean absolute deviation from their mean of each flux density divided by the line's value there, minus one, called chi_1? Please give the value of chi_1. 0.10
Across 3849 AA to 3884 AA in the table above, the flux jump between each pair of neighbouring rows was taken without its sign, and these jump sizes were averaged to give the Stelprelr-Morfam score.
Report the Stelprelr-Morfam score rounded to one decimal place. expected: 1.2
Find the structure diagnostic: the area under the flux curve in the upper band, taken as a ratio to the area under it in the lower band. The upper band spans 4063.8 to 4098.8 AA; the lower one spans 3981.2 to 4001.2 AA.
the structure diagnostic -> 1.8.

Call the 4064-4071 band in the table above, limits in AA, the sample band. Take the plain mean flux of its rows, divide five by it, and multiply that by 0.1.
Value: 0.024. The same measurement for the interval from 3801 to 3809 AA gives 0.041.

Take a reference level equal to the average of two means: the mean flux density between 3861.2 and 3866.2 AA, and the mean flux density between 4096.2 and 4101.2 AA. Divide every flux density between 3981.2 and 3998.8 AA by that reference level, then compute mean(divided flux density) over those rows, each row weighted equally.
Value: 1.40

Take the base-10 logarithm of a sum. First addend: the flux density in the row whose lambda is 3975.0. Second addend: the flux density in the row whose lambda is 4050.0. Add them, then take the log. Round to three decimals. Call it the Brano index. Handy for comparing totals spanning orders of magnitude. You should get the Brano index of 1.554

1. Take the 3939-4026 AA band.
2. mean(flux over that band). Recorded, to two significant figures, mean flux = 18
